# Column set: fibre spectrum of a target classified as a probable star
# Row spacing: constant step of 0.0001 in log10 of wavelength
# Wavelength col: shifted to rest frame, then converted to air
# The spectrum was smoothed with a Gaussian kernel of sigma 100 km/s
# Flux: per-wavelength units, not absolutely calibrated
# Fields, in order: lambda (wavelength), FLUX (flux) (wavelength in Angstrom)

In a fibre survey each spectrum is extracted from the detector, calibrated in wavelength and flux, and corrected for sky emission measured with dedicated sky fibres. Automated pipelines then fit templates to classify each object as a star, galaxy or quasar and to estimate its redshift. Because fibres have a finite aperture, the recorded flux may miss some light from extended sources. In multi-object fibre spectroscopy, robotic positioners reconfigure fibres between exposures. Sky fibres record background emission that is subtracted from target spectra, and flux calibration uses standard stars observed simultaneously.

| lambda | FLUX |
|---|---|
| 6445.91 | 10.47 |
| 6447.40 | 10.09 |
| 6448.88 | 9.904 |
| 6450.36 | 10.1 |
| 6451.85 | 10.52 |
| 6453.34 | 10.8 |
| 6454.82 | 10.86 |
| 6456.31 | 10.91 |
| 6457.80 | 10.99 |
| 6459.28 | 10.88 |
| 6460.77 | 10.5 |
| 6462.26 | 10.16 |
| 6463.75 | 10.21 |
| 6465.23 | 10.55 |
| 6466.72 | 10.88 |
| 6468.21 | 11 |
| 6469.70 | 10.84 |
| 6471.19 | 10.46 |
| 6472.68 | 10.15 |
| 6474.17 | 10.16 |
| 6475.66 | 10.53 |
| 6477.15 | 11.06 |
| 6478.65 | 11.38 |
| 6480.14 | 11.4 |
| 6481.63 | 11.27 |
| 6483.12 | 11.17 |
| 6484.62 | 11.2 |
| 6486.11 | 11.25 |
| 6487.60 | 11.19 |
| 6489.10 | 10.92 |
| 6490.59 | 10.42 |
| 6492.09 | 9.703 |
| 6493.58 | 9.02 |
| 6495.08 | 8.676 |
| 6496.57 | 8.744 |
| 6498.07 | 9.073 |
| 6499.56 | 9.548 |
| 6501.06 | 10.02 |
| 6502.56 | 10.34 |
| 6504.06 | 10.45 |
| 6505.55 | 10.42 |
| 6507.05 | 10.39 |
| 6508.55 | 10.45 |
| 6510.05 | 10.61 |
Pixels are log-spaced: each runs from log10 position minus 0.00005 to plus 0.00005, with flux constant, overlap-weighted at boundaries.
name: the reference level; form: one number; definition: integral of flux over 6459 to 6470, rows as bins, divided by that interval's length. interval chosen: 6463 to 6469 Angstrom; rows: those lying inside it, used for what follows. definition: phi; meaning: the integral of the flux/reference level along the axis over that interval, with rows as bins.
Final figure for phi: 6.03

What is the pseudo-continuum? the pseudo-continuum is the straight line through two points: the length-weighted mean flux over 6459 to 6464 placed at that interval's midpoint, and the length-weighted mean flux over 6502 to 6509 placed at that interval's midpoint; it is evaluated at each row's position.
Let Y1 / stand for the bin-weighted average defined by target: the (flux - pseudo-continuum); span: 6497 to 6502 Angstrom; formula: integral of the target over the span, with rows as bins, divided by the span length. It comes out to -0.9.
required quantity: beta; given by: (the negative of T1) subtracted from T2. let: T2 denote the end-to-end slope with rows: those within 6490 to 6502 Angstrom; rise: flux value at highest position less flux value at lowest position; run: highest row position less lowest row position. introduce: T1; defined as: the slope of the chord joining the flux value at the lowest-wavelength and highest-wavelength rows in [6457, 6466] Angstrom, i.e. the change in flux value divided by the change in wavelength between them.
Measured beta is -0.1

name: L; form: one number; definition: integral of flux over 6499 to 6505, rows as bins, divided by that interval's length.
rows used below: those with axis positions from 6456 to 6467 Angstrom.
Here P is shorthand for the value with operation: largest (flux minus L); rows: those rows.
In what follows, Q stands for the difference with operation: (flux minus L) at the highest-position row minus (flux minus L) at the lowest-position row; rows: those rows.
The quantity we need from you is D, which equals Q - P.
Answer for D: -0.9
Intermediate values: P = 0.9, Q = -0.03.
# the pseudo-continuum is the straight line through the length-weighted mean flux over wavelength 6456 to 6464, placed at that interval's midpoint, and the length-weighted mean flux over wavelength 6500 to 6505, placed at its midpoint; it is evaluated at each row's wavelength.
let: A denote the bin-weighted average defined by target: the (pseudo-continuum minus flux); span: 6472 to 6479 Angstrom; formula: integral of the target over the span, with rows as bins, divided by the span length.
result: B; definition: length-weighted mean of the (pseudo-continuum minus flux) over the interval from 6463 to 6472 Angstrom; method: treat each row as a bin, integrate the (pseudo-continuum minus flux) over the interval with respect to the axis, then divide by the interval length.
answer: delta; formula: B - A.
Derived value 0.0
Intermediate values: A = -0.15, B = -0.1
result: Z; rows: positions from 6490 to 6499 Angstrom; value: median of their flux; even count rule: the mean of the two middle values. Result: 9.0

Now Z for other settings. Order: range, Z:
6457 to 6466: 10.5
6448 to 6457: 10.7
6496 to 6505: 9.8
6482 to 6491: 11.2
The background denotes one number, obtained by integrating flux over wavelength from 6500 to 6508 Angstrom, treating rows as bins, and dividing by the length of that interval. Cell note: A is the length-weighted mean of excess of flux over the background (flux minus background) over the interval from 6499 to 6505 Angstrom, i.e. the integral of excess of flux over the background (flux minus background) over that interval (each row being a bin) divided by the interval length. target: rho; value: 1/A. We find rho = -6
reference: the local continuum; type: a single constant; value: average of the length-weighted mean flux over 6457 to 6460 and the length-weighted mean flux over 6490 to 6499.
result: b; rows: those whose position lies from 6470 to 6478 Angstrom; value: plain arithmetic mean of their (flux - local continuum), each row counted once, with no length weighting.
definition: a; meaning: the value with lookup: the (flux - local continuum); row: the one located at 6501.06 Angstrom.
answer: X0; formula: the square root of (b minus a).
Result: 0.7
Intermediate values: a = -0.1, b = 0.4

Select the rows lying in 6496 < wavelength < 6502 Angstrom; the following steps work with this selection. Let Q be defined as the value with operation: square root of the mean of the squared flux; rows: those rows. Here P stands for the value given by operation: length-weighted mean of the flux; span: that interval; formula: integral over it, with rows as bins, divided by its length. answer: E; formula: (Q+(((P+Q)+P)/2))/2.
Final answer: 11.7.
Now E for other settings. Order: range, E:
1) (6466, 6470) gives 13.6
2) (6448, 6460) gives 13.3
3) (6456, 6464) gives 13.3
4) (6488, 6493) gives 12.9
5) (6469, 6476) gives 13.0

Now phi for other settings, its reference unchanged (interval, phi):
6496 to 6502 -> 5.31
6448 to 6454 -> 5.84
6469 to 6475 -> 5.88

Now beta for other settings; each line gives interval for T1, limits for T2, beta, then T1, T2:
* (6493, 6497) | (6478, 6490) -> -0.1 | -0.09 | -0.04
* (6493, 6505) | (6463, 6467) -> 0.4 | 0.14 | 0.23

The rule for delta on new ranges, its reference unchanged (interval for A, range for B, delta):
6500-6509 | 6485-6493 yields -0.2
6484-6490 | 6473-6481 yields 0.3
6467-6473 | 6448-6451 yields 0.9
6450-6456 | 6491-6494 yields 0.8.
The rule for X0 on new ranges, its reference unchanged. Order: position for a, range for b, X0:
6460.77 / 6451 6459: 0.6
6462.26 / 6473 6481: 0.9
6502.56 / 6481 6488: 0.9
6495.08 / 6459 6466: 1.3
